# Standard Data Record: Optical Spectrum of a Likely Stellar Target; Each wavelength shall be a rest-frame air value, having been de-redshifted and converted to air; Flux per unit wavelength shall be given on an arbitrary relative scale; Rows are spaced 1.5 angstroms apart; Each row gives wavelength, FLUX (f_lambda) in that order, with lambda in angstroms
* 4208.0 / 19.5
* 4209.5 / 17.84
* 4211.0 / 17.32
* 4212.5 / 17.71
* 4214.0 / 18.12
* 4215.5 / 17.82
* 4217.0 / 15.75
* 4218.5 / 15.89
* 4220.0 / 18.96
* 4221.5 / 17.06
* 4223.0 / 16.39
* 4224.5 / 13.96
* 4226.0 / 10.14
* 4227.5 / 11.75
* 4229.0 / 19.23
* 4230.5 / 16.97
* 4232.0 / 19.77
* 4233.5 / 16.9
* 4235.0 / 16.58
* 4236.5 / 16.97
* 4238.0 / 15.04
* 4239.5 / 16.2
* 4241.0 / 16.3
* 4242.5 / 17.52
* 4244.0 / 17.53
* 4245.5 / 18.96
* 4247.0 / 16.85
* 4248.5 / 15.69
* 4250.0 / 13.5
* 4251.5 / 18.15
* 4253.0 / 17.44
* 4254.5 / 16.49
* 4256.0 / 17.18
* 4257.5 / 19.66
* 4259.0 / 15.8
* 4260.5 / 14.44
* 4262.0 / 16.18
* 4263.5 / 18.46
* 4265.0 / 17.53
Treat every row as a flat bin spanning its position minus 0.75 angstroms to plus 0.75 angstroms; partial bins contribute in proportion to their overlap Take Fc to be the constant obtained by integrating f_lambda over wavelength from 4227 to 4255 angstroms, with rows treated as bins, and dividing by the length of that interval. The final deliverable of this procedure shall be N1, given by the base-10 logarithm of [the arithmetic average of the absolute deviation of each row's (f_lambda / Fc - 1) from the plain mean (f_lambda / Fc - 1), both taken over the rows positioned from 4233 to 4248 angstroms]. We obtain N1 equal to -1.4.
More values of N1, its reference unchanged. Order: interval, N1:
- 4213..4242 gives -1.0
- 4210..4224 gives -1.3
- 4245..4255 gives -1.1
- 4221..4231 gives -0.8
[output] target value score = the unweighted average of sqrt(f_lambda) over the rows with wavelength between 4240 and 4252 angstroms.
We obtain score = 4.10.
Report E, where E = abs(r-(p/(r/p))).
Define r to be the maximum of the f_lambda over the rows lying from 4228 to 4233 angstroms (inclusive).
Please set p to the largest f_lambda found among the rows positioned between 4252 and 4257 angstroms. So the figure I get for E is 4.4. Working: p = 17.44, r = 19.77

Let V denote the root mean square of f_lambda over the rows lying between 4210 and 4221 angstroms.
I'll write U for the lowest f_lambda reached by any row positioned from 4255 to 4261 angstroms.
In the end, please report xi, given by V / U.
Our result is 1.21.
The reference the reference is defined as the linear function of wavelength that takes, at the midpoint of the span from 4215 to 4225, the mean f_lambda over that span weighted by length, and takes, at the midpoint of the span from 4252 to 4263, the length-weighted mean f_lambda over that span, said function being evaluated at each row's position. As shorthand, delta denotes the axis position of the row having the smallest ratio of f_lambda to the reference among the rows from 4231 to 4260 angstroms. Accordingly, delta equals 4250.0 angstroms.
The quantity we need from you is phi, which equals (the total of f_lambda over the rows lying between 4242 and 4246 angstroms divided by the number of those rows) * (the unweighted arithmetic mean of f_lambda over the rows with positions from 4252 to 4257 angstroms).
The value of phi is 307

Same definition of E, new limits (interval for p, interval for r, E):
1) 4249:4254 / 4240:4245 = 1.3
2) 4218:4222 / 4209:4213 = 2.3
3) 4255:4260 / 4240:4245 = 4.5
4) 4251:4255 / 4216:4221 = 1.6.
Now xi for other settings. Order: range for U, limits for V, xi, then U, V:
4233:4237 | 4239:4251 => 1.00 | 16.58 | 16.6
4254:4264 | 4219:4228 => 1.04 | 14.44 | 15.0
